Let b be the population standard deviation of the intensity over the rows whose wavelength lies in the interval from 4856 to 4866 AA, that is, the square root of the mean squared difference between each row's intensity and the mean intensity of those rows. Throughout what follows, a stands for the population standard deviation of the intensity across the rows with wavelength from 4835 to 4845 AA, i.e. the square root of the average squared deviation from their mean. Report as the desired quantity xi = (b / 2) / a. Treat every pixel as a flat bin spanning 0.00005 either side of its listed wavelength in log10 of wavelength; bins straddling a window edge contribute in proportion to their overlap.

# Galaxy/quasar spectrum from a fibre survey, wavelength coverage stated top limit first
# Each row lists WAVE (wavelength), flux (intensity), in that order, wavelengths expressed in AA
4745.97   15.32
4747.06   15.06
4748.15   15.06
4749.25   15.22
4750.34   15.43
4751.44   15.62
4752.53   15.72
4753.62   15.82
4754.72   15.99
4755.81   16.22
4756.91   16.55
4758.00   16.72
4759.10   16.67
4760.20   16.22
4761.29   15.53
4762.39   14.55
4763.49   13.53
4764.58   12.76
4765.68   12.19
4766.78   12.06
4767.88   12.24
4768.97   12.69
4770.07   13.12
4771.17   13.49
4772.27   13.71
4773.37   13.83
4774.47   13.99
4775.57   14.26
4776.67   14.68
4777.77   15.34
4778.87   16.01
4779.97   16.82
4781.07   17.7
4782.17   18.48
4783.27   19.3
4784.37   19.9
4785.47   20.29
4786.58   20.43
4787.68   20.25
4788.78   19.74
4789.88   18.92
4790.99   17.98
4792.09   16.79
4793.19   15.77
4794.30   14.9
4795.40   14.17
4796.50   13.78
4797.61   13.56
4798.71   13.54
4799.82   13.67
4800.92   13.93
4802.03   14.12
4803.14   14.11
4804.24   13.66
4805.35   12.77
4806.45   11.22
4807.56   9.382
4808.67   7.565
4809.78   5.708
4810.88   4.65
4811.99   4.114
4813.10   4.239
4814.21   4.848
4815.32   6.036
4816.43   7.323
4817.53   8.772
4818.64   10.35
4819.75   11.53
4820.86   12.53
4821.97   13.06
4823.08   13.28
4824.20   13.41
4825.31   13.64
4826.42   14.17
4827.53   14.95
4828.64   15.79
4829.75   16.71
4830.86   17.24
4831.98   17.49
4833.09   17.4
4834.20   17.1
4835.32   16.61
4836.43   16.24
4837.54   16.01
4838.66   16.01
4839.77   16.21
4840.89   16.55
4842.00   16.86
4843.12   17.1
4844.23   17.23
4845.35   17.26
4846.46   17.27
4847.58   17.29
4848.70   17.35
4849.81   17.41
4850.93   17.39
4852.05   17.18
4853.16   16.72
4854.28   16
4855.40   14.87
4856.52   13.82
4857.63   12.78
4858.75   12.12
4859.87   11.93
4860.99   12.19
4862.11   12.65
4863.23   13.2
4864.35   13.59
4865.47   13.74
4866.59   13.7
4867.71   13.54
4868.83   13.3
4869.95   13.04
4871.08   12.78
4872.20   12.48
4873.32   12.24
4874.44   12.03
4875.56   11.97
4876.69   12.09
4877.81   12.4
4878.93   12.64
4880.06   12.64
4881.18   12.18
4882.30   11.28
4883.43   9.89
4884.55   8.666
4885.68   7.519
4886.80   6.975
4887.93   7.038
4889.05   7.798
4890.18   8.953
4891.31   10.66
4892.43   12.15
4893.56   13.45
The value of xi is 0.80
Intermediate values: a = 0.4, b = 0.7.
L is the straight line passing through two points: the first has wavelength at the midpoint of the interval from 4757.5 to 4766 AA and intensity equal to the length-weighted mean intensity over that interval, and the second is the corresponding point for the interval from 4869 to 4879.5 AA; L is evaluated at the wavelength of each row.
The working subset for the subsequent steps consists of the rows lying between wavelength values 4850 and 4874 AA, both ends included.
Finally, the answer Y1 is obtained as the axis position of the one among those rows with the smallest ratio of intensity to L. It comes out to 4859.87 AA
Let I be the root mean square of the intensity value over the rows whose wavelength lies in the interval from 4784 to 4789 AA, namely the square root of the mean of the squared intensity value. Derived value 20.1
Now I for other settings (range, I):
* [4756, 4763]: 16.1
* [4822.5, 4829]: 14.2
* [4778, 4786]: 18.4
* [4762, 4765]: 13.6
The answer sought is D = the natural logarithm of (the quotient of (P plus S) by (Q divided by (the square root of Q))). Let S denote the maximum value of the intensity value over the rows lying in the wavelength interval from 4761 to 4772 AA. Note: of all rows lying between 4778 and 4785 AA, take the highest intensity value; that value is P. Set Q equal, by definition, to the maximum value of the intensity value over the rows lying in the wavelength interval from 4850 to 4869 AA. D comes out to 2.14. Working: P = 19.9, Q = 17.39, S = 15.53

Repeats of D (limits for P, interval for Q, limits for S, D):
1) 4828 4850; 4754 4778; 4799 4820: 2.05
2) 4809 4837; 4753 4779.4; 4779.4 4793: 2.23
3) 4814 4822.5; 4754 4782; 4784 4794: 2.07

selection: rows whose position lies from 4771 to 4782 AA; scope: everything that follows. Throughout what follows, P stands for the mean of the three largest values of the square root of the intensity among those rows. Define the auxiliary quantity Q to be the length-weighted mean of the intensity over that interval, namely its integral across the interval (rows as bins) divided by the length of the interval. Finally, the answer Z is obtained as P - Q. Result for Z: -11.1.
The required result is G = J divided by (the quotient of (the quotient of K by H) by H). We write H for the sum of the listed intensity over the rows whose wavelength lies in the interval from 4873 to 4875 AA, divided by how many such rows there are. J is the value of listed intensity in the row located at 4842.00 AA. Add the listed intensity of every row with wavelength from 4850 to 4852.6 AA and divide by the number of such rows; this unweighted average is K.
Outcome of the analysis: 144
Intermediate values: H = 12.1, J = 16.86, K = 17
